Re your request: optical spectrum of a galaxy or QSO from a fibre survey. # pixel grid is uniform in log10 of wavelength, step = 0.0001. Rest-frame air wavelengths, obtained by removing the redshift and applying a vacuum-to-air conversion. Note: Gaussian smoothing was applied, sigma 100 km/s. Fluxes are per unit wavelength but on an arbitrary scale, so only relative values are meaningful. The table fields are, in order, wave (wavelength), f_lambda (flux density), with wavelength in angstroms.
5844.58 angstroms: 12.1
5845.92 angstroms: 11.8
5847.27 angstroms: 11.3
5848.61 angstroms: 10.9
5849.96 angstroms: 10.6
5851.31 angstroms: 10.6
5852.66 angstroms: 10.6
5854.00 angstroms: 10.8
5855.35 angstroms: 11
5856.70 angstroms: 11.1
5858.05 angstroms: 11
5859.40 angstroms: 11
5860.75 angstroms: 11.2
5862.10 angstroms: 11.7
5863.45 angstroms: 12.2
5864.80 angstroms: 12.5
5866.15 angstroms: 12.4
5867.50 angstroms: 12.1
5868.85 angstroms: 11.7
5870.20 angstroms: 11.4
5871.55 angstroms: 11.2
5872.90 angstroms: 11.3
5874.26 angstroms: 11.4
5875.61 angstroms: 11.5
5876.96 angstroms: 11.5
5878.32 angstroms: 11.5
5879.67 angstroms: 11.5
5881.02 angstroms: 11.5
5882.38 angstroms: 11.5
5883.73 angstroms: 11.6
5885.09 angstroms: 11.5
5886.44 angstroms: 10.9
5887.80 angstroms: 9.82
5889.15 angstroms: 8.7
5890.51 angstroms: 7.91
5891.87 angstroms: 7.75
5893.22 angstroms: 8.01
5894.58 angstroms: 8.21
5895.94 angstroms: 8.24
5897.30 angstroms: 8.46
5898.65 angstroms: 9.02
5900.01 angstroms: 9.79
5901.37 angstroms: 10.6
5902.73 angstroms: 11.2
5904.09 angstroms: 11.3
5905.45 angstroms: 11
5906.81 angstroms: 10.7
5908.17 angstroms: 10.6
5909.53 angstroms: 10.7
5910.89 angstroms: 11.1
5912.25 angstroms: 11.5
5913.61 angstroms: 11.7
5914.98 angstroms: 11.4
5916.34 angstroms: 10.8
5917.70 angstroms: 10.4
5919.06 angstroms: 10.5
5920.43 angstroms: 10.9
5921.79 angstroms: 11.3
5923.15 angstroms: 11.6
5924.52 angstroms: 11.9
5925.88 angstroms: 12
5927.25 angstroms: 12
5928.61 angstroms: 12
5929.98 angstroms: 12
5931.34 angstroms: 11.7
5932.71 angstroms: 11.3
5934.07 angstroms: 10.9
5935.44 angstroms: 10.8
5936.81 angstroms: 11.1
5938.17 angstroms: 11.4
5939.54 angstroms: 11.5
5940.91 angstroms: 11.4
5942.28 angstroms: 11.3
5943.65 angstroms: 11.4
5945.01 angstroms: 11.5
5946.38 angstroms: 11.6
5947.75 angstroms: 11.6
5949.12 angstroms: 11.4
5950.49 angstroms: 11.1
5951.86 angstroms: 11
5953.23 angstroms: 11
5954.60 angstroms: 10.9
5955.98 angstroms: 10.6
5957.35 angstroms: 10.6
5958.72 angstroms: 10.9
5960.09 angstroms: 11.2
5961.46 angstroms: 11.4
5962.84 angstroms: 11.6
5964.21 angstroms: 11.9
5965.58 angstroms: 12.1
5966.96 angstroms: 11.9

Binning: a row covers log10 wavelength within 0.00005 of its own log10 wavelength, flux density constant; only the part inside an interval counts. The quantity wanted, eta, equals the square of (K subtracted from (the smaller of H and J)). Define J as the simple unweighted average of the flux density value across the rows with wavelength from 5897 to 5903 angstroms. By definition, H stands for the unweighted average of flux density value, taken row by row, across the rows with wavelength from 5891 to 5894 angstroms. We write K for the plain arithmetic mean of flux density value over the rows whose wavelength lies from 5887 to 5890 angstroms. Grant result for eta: 1.9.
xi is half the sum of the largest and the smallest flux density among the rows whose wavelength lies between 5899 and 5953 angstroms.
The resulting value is 10.9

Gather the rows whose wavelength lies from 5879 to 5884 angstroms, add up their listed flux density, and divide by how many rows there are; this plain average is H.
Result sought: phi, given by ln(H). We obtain 2.44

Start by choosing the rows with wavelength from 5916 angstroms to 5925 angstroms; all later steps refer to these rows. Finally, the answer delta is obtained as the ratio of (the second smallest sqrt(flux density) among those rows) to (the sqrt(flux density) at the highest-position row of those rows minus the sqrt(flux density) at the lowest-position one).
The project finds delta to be 20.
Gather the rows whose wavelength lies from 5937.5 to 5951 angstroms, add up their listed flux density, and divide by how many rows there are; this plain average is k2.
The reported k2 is 11.4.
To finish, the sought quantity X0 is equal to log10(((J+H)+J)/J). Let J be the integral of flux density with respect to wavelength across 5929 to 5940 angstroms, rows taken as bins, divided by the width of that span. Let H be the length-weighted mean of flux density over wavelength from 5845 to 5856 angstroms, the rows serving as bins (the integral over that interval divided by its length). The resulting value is 0.472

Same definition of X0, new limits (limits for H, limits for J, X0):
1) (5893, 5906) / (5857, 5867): 0.451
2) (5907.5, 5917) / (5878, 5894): 0.491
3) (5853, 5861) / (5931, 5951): 0.473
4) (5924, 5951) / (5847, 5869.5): 0.479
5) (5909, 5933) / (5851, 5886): 0.476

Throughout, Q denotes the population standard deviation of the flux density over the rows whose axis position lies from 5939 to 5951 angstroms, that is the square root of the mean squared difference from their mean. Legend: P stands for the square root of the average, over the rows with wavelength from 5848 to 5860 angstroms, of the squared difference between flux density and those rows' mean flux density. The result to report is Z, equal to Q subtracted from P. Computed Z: 0.04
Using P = 0.19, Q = 0.1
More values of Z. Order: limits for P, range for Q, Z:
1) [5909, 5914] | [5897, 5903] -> -0.62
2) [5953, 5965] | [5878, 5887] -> 0.20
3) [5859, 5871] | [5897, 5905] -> -0.56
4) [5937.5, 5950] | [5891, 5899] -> -0.30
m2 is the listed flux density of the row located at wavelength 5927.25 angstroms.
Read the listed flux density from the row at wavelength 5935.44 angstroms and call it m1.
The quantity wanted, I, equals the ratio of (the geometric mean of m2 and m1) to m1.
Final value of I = 1.05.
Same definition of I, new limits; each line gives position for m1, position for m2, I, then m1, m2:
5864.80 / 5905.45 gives 0.94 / 12.5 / 11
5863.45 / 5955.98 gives 0.93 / 12.2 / 10.6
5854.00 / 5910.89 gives 1.01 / 10.8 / 11.1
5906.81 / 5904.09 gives 1.03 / 10.7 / 11.3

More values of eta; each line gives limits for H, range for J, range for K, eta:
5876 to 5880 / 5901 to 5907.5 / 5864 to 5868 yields 1.9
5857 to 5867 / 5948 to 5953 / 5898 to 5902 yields 1.9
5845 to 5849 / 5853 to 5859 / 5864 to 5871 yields 1.1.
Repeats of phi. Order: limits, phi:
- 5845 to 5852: 2.40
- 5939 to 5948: 2.44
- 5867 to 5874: 2.45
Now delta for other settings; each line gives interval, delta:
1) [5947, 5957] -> -22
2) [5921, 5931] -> 33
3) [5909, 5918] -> -71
